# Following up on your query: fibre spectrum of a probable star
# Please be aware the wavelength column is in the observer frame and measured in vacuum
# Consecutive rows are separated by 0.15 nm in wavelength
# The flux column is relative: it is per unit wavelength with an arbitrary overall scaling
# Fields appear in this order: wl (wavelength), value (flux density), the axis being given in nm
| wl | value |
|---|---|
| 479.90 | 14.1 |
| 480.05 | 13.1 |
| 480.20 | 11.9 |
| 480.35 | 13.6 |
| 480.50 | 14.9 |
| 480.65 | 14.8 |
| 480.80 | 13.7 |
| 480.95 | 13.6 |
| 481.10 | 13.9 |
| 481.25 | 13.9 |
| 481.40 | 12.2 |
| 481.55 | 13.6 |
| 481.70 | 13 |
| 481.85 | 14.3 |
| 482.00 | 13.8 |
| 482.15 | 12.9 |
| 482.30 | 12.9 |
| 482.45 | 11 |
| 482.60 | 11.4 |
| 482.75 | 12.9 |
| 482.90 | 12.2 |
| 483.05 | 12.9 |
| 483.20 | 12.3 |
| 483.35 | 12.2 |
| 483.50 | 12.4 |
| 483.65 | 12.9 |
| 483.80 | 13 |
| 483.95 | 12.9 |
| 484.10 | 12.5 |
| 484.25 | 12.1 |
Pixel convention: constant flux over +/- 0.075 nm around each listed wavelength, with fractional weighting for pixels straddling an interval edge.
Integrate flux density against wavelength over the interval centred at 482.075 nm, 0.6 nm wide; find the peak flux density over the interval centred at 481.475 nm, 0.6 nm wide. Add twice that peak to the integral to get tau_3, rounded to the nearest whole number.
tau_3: 36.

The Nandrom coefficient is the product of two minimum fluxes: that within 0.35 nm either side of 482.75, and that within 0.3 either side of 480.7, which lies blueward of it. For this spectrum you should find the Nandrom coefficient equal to 150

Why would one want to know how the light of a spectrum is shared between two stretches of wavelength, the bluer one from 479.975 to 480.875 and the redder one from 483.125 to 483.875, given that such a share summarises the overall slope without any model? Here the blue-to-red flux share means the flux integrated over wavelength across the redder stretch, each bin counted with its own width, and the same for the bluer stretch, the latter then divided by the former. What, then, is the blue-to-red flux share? 1.3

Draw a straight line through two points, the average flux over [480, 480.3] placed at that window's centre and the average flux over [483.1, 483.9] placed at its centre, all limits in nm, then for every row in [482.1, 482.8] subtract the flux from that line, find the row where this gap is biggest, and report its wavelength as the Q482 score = 482.45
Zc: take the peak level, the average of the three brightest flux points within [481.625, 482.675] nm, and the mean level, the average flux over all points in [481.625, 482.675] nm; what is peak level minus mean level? 0.94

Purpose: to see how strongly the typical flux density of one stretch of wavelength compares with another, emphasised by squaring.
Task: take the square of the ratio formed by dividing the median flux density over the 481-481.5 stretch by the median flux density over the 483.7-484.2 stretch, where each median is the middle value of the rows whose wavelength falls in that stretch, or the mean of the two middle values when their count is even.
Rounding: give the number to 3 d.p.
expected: 1.161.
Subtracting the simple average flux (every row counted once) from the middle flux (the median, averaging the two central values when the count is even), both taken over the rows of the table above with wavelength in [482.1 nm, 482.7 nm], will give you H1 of 0.10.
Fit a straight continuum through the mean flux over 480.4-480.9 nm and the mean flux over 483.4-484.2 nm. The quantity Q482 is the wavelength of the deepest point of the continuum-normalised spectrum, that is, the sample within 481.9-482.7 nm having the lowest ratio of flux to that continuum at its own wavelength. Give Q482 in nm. 482.45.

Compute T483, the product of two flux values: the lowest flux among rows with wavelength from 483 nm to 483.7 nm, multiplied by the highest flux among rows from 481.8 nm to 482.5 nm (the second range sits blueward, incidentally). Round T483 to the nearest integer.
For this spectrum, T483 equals 174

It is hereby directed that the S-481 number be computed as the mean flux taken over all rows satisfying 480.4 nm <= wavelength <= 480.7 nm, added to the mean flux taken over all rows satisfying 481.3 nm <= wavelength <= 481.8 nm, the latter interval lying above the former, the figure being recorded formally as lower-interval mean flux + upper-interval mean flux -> 27.8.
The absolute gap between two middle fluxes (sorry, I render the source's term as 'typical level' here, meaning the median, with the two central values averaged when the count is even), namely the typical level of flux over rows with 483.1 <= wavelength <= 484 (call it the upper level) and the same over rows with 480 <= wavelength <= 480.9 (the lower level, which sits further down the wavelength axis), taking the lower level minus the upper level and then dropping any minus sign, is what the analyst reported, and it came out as 1.0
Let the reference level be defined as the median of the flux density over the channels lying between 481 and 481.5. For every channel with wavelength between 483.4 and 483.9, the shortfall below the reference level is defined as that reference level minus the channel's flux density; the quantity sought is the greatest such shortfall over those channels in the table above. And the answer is 1.50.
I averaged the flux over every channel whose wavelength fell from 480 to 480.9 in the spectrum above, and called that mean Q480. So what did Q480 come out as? 13.7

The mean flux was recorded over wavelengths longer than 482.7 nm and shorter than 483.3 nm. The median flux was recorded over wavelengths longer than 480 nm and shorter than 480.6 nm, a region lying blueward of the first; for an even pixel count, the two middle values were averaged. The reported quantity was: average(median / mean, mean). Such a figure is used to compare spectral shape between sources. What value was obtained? 6.8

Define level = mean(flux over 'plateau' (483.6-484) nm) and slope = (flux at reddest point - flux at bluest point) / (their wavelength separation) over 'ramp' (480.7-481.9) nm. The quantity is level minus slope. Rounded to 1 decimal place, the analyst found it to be 12.4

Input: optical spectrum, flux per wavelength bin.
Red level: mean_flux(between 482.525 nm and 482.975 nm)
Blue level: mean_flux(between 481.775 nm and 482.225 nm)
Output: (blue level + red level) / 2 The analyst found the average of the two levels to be 12.9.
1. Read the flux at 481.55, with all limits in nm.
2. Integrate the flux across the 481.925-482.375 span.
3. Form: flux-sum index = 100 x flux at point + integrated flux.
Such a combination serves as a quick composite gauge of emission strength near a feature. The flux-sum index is 1366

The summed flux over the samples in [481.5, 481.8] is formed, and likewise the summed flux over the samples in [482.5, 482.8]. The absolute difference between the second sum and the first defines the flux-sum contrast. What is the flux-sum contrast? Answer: 2.3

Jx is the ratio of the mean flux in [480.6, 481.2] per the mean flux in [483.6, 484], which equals 1.08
